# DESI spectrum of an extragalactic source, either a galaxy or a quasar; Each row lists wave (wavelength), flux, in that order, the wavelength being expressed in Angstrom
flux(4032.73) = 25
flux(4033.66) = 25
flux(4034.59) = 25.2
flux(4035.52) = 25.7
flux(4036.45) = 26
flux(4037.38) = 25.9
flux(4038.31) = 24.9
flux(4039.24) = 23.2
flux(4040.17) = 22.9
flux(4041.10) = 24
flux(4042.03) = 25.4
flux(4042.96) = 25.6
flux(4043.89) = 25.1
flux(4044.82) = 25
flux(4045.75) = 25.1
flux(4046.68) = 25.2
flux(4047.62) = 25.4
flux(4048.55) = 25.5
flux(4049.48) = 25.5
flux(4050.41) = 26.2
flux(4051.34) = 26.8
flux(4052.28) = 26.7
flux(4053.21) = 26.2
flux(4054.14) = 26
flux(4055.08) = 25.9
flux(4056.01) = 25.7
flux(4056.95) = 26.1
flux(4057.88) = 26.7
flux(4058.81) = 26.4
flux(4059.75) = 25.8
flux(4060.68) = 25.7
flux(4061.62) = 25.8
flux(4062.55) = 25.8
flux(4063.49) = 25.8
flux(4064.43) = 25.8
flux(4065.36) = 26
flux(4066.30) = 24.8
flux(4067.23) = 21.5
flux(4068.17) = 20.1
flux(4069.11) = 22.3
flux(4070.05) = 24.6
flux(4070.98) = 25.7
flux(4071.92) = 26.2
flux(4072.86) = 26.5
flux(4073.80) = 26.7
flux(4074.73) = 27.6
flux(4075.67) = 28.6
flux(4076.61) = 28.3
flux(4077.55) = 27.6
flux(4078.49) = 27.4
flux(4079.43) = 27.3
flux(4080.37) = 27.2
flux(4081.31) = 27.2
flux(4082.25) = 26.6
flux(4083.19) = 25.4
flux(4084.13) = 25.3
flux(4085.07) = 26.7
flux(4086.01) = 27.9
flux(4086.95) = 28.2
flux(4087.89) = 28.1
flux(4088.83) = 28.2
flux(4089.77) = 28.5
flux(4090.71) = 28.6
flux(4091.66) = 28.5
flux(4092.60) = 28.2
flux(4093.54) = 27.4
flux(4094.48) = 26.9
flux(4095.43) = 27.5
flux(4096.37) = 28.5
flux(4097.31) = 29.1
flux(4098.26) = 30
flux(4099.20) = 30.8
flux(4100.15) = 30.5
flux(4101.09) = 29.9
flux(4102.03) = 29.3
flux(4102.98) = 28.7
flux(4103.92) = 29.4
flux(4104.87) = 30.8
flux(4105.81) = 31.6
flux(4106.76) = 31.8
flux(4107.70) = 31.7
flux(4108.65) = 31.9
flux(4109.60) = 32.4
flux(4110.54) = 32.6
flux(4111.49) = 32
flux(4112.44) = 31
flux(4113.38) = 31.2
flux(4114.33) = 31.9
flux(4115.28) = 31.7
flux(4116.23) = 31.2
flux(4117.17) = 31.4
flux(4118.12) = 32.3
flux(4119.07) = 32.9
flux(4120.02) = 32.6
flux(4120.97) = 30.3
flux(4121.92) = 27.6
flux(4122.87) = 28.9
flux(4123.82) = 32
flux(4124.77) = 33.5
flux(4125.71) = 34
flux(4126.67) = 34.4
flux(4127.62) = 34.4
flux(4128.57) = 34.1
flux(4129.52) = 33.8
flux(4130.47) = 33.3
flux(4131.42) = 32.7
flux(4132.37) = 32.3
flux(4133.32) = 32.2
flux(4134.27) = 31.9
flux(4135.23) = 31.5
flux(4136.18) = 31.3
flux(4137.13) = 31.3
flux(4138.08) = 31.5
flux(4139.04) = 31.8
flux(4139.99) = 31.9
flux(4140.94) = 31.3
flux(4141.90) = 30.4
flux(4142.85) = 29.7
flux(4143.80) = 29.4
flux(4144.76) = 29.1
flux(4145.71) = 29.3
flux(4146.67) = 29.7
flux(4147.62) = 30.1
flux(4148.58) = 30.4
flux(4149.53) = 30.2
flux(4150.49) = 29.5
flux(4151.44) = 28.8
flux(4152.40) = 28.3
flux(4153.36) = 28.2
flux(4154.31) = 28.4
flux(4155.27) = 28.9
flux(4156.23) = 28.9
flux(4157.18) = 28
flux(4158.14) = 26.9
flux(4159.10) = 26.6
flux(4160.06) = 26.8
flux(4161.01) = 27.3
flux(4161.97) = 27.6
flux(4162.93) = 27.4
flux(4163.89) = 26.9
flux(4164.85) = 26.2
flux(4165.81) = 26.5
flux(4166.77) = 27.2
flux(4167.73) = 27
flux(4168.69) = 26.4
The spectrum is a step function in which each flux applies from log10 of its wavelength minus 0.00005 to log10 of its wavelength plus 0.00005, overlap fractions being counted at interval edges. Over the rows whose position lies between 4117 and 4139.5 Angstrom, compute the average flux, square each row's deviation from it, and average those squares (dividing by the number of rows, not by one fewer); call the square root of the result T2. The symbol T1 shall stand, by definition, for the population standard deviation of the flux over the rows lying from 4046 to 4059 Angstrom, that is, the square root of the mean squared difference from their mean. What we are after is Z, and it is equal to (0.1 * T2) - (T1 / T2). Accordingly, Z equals -0.15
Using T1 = 0.50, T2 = 1.61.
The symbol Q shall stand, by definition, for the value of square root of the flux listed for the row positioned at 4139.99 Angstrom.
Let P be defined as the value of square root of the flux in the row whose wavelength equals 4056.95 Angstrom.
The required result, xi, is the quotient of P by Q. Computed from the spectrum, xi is 0.90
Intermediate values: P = 5.11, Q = 5.65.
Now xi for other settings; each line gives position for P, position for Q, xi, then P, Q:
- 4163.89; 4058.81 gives 1.01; 5.19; 5.14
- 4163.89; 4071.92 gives 1.01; 5.19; 5.12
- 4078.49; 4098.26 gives 0.96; 5.23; 5.48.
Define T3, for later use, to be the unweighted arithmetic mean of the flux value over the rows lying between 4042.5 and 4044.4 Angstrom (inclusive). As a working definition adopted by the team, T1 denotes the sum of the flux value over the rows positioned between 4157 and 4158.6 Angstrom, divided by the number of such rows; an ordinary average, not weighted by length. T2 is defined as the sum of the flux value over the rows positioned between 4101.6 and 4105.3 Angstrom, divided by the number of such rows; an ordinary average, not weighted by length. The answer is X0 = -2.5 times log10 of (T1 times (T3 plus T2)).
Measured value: -7.95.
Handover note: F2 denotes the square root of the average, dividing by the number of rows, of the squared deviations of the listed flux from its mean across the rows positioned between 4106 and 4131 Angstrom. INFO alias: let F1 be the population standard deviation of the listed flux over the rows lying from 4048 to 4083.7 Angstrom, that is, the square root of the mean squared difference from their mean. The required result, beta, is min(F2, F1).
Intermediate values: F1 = 1.6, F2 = 1.6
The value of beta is 1.6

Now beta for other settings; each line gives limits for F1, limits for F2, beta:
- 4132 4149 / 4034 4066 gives 0.8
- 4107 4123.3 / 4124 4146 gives 1.3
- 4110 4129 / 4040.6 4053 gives 0.7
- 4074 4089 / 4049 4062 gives 0.4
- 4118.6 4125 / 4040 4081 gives 1.6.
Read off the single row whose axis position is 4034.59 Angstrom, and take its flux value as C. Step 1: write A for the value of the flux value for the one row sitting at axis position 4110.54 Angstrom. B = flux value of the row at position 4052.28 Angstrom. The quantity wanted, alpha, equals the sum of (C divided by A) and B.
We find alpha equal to 27.5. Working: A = 32.6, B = 26.7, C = 25.2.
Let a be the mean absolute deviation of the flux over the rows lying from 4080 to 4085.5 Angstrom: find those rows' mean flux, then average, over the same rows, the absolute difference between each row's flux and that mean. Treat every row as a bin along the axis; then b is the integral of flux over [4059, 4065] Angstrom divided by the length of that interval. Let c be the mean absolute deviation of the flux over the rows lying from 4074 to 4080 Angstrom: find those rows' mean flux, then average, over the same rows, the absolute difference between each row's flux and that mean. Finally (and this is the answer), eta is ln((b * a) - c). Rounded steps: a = 0.70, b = 25.8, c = 0.43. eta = 2.87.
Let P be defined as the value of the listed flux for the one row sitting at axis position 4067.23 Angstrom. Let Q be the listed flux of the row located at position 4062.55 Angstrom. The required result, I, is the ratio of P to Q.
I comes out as 0.83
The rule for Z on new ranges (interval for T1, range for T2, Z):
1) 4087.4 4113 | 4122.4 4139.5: -1.06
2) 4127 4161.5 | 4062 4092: -0.82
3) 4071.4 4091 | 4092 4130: -0.27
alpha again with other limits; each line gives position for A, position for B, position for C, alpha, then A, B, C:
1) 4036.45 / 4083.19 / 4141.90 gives 26.6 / 26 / 25.4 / 30.4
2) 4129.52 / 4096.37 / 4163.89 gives 29.3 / 33.8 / 28.5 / 26.9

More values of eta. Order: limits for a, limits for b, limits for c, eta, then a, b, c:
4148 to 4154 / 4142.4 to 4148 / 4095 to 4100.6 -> 3.12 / 0.80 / 29.6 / 1.03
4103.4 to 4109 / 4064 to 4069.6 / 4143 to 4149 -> 2.82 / 0.73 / 23.4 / 0.40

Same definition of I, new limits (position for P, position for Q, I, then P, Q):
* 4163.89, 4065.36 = 1.03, 26.9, 26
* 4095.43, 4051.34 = 1.03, 27.5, 26.8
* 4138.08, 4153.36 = 1.12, 31.5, 28.2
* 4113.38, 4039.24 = 1.34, 31.2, 23.2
